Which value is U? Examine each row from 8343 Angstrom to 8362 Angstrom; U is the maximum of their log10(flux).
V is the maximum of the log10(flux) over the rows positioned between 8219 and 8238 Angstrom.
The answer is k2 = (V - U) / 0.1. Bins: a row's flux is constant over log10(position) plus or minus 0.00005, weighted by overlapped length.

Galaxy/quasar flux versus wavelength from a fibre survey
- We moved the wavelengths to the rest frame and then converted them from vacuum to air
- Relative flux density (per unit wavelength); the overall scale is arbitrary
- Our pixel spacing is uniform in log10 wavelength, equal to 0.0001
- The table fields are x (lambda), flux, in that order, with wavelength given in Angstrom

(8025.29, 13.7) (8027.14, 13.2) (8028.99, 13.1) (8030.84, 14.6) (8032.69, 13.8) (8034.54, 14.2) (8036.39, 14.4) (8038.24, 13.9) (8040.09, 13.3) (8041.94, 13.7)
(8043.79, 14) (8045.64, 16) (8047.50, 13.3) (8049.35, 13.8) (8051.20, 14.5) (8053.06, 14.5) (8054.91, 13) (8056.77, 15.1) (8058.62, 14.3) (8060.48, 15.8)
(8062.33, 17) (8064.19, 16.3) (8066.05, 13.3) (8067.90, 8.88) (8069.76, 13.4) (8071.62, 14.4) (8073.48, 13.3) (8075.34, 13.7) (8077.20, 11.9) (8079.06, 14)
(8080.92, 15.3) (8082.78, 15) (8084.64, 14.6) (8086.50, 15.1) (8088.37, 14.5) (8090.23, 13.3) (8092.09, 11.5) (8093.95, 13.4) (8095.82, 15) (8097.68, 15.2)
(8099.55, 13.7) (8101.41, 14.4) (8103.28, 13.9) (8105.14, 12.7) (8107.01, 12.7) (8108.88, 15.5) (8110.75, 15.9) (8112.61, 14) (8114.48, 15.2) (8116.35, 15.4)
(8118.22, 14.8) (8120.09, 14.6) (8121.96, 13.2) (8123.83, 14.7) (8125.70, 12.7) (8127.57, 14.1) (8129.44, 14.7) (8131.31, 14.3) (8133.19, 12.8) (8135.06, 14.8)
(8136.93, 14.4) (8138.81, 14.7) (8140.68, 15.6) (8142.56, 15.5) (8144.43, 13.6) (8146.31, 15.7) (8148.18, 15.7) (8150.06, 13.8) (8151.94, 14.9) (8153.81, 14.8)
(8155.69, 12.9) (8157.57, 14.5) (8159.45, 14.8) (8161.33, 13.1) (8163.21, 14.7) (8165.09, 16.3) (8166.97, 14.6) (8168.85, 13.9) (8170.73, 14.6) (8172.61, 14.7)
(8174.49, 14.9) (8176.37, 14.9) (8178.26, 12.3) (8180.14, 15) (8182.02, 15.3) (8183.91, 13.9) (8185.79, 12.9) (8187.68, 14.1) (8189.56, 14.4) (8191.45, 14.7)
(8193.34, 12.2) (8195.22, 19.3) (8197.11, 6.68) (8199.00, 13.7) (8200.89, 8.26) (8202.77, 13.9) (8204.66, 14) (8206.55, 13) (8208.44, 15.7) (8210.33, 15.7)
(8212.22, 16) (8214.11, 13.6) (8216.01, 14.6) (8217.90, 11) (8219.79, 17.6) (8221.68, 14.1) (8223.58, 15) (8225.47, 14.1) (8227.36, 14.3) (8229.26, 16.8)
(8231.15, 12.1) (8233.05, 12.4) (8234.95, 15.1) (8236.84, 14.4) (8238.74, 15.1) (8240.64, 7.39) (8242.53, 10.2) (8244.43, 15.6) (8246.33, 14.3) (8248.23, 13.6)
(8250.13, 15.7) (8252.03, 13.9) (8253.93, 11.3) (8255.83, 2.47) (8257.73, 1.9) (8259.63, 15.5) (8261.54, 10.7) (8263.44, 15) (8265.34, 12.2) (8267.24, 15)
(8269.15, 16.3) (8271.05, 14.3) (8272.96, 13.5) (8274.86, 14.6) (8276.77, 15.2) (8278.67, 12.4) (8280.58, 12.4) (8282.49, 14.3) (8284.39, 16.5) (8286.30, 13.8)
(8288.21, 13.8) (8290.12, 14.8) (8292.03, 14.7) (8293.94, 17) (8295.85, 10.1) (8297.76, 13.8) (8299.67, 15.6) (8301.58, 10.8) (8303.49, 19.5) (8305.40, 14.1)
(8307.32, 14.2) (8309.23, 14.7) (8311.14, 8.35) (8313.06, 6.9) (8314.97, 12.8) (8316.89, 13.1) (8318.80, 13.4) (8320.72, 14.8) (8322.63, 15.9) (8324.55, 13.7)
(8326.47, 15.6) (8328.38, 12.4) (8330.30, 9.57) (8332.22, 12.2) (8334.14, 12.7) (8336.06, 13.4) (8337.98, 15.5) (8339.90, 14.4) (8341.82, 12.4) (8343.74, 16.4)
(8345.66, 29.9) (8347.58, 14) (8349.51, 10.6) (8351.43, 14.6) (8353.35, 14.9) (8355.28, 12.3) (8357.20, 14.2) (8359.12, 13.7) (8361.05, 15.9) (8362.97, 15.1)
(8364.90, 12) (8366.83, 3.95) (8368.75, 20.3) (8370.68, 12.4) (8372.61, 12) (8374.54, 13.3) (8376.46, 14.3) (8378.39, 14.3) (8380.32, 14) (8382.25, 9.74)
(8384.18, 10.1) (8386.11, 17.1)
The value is -2.3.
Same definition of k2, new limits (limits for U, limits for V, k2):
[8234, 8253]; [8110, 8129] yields 0.1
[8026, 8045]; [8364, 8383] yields 1.4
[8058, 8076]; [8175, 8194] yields -0.5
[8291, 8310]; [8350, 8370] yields 0.2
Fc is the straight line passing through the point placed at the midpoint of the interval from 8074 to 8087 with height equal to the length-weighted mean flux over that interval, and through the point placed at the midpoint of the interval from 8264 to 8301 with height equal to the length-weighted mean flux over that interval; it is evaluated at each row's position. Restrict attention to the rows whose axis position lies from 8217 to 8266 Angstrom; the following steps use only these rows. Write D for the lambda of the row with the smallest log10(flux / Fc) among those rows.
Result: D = 8257.73 Angstrom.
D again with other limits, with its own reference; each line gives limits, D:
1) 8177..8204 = 8197.11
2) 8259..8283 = 8261.54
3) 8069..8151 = 8092.09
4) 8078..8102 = 8092.09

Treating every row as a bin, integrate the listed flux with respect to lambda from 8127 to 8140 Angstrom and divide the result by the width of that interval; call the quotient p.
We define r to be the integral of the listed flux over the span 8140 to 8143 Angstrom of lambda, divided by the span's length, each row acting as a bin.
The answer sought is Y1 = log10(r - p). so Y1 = 0.09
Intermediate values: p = 14.3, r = 15.5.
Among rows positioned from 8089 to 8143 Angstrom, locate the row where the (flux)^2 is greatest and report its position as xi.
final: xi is 8110.75 Angstrom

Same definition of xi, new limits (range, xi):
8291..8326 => 8303.49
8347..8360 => 8353.35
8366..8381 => 8368.75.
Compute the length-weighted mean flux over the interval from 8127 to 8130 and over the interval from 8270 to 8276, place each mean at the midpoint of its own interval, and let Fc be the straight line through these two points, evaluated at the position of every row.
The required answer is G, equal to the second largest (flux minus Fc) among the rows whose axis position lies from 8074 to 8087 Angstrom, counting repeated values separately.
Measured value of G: 0.6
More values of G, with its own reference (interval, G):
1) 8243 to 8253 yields 1.4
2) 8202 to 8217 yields 1.4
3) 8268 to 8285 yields 2.1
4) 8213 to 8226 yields 0.7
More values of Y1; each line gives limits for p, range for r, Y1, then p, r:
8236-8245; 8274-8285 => 0.25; 12.4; 14.2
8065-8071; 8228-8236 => 0.31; 12.1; 14.1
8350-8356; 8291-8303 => -0.78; 13.7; 13.9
